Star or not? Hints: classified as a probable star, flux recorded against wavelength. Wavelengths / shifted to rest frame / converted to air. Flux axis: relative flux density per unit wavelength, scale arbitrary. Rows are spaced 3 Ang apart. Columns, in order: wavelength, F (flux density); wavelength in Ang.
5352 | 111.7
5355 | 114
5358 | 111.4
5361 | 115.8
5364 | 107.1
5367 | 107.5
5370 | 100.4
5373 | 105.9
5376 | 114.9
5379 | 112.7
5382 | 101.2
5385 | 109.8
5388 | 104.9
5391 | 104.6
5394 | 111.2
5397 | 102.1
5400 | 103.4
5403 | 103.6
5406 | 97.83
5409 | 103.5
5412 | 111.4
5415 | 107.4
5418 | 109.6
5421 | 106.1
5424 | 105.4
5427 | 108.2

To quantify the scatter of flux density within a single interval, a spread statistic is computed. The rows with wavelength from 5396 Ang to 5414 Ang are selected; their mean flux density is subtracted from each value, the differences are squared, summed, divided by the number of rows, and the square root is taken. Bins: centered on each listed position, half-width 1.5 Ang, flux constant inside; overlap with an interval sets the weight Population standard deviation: 4.0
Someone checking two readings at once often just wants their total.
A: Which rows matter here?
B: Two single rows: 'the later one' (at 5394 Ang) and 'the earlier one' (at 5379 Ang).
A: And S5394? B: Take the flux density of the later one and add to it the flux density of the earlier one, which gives 224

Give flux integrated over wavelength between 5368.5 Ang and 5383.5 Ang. 1605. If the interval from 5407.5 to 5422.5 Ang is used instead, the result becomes 1614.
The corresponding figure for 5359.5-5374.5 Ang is 1610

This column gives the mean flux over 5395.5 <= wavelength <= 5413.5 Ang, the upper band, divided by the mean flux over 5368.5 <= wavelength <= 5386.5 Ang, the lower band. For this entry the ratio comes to 0.964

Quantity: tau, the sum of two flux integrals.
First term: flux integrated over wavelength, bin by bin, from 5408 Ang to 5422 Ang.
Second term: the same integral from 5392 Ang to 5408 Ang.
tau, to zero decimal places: 3168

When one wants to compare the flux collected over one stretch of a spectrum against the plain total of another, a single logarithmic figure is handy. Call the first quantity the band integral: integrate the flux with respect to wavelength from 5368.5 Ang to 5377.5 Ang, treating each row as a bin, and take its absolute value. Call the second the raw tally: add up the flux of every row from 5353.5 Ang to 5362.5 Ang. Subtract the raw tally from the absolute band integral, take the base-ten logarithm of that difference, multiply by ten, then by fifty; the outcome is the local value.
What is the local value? 1397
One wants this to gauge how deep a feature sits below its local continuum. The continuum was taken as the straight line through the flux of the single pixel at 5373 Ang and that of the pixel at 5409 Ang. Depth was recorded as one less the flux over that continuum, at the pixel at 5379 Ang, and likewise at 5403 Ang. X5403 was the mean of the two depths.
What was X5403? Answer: -0.03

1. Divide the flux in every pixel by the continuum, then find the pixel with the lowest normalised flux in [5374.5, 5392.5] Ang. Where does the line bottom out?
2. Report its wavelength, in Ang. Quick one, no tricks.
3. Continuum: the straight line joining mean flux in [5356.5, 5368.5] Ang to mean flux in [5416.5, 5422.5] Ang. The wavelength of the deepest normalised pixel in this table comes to 5382 Ang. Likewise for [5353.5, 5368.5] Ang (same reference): 5364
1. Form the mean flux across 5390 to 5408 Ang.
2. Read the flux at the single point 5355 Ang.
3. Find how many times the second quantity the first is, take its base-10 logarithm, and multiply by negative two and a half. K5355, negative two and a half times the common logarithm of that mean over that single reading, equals 0.10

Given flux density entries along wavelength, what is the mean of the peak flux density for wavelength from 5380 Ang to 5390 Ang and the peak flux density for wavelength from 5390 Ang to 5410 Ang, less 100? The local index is 10.5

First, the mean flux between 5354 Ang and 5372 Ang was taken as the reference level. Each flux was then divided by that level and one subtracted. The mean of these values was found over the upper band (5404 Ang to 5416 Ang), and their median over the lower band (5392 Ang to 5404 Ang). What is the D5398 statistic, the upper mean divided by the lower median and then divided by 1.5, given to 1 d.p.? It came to 0.5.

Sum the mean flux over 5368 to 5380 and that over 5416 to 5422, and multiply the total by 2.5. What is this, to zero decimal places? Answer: 541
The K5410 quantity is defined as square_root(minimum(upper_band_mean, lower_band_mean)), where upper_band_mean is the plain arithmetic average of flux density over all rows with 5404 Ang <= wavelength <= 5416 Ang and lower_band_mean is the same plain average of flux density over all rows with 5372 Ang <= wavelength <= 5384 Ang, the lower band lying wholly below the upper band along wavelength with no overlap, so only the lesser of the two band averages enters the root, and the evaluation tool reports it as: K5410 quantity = 10.2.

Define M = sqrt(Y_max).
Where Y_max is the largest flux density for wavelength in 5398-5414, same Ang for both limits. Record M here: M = 10.6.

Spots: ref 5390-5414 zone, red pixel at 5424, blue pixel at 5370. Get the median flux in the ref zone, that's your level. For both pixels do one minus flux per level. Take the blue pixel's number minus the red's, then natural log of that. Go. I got -3.0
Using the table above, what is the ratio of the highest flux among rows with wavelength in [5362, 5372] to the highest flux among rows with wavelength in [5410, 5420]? 0.96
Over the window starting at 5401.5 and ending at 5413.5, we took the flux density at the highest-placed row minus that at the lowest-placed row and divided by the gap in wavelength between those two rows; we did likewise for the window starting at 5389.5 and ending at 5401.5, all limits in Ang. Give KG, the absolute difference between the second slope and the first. 1.0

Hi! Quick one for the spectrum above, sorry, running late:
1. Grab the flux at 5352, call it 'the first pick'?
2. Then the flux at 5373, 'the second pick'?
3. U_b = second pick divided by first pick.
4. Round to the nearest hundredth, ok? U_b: 0.95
